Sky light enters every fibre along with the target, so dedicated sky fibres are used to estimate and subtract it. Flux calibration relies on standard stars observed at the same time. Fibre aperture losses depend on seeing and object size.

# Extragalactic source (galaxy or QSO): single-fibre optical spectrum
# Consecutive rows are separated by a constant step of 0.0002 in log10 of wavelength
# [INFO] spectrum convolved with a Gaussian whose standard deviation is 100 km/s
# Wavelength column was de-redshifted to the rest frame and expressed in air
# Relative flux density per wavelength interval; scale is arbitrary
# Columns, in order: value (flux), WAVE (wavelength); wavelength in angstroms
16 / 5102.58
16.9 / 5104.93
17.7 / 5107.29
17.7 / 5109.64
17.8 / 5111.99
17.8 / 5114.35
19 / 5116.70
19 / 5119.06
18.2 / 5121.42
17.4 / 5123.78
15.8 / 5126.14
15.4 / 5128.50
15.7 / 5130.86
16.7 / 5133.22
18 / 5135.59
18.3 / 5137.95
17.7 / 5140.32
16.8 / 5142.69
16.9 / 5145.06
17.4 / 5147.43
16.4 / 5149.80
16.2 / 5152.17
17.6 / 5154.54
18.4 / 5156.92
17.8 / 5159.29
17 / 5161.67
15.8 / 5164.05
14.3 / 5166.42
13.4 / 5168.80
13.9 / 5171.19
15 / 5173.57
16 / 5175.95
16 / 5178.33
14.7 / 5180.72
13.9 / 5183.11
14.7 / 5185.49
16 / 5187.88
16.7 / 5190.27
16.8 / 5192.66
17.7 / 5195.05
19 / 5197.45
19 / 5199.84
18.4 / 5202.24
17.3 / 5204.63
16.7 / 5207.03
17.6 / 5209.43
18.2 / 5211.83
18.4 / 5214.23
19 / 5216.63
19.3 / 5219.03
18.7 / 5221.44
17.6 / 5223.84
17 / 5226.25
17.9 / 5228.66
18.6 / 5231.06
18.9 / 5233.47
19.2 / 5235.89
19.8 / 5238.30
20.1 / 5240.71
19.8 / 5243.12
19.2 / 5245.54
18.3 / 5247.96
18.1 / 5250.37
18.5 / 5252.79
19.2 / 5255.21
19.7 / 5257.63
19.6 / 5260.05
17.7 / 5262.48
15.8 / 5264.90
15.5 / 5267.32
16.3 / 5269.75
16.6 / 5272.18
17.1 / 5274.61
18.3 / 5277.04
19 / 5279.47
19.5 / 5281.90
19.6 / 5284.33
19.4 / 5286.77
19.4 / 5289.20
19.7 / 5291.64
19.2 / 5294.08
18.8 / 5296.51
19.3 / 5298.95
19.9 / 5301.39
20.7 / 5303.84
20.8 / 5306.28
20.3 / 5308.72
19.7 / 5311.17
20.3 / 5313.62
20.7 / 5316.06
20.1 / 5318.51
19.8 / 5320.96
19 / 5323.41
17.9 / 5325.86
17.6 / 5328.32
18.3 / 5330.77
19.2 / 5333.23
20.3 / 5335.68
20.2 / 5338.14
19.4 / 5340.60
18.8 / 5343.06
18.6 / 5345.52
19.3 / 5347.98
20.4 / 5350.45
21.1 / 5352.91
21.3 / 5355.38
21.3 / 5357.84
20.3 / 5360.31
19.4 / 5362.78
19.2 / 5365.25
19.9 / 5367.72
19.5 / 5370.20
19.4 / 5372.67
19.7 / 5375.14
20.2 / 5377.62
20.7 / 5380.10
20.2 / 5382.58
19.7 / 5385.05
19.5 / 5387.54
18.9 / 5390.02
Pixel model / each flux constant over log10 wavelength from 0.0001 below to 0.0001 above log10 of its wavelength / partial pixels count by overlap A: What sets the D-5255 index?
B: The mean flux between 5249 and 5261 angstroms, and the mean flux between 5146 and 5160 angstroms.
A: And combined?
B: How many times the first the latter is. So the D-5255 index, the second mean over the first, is 0.91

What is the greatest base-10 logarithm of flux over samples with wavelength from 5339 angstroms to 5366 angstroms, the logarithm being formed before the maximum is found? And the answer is 1.33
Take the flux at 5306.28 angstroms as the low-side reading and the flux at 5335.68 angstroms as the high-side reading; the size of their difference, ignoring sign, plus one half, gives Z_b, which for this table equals 1.0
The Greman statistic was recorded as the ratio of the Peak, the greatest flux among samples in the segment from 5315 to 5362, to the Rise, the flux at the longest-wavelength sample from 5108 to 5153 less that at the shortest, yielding -14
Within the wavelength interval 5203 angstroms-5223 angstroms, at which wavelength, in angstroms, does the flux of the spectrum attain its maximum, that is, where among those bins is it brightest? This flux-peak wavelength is 5219.03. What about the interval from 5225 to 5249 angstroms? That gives 5240.71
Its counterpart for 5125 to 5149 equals 5137.95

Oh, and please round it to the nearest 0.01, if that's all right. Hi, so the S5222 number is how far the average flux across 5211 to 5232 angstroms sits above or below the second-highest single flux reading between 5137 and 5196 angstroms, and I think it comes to 0.00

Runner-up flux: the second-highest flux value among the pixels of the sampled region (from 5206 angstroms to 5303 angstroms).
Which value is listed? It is 19.9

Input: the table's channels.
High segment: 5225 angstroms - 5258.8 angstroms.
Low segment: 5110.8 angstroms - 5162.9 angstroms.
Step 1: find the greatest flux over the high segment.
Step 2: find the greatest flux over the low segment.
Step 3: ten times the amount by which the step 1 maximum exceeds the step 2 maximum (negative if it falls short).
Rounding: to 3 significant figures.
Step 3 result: 11.0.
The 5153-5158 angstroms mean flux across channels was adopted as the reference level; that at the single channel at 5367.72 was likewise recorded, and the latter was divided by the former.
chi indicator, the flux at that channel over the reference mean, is 1.11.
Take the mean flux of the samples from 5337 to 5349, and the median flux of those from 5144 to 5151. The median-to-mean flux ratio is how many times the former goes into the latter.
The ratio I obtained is 0.88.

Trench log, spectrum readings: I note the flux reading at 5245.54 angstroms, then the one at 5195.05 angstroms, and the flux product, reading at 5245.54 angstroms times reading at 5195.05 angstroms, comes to 340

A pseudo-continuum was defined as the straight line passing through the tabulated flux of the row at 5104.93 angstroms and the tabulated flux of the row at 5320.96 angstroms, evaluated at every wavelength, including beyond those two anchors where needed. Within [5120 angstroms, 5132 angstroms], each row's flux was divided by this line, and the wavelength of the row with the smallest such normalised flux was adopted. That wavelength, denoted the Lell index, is 5128.50 angstroms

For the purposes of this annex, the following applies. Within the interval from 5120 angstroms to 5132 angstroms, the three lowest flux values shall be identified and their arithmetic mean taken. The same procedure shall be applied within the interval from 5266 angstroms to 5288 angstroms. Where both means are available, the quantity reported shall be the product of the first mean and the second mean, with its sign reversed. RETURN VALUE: -252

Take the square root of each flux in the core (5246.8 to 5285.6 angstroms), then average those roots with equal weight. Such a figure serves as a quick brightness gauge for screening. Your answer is 4.25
